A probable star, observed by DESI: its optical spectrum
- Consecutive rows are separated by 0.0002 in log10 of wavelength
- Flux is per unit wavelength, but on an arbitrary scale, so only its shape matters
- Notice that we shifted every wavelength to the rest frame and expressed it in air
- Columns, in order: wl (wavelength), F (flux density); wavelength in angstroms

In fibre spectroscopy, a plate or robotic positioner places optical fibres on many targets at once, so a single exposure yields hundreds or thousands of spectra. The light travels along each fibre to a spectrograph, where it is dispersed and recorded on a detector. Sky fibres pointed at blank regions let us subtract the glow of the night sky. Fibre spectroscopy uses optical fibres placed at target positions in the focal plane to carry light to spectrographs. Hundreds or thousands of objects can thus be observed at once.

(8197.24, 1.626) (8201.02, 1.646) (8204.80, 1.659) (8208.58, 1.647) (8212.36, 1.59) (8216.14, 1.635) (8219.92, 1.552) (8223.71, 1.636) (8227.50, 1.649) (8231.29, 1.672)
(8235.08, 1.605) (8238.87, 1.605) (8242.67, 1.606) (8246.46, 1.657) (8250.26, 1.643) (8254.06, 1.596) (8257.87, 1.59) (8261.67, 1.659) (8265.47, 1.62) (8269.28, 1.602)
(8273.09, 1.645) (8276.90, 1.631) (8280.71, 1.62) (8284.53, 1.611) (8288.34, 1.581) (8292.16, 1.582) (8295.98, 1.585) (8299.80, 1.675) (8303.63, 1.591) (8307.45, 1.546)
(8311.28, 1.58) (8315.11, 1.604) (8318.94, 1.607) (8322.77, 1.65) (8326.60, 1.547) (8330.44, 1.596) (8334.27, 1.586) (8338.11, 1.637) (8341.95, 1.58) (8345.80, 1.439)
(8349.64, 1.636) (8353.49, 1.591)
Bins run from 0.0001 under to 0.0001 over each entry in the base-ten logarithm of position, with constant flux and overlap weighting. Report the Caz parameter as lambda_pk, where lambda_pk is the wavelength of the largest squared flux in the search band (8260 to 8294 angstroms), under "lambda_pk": 8261.67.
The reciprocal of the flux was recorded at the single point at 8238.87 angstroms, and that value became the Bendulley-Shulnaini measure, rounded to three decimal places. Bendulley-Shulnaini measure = 0.623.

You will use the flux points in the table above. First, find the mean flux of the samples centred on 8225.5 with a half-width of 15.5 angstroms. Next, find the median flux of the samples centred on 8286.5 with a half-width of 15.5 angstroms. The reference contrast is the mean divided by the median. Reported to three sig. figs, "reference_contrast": 1.00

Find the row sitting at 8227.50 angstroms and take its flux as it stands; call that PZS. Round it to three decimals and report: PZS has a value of 1.649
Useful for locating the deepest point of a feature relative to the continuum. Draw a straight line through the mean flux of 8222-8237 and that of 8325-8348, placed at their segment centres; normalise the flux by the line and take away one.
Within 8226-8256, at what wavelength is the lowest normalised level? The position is 8235.08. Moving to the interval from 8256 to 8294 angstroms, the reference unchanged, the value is 8257.87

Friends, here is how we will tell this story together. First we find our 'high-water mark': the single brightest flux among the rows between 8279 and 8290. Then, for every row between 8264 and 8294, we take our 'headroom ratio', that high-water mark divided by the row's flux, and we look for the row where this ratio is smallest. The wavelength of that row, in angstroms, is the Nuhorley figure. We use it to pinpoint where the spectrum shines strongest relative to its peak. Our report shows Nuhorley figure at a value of 8273.09 angstroms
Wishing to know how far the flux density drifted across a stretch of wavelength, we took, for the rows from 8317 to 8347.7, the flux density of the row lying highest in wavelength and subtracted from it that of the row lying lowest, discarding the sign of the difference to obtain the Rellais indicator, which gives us 0.17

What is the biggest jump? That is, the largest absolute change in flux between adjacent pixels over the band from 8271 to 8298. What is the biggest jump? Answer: 0.030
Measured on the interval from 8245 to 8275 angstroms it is 0.069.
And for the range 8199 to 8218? 0.057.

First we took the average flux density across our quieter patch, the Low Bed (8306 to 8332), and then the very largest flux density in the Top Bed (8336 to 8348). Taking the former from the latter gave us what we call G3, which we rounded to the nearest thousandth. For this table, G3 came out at 0.047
